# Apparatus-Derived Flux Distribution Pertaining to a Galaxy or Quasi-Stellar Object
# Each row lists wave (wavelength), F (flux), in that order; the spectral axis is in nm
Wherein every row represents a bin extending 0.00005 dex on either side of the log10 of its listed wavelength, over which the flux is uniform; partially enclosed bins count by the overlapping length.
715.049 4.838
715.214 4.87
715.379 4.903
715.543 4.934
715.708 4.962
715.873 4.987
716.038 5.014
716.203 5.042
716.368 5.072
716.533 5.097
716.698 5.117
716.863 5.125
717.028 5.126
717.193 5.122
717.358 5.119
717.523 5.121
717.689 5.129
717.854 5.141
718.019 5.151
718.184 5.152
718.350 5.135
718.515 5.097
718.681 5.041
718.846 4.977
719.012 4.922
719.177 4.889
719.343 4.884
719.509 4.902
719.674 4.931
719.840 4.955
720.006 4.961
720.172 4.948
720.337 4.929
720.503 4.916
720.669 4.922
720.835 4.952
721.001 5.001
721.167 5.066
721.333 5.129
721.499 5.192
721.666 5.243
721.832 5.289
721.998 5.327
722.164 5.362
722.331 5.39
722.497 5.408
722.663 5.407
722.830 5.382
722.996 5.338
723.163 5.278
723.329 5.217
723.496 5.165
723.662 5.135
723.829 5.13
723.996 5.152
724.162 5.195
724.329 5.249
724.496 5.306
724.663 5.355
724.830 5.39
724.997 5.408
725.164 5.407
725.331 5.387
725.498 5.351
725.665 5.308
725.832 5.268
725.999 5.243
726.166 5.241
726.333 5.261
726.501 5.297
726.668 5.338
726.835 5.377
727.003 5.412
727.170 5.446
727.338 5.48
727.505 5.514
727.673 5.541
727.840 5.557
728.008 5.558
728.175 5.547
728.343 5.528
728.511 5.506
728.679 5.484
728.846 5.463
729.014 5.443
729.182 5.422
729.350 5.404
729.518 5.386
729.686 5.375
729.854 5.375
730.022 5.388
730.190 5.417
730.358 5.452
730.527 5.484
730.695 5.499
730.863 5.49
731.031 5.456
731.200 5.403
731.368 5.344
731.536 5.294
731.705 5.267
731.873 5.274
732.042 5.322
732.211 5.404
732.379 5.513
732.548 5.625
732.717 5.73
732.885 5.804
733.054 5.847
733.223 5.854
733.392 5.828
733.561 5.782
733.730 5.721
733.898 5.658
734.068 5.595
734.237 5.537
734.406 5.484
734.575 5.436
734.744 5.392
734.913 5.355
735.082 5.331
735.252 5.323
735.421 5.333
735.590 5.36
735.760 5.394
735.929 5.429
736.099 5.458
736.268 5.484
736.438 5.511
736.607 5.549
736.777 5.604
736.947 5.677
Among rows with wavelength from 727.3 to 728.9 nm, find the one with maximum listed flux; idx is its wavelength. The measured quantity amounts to 728.008 nm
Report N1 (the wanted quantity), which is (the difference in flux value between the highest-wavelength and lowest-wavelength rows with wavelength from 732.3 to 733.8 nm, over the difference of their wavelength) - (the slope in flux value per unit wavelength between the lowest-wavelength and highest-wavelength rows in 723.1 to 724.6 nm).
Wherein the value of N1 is 0.13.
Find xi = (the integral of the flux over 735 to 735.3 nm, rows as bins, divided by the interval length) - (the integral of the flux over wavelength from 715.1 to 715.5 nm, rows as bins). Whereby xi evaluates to 3.36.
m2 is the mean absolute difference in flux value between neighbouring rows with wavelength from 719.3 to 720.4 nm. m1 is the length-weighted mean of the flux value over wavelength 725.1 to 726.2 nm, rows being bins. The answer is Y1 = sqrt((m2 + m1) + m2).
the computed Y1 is 2.31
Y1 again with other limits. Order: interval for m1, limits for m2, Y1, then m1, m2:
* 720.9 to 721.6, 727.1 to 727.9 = 2.27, 5.09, 0.028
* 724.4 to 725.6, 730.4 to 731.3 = 2.33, 5.37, 0.028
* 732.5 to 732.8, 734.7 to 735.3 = 2.39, 5.68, 0.023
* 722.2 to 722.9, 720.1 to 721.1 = 2.33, 5.39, 0.023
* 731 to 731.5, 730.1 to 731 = 2.33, 5.39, 0.023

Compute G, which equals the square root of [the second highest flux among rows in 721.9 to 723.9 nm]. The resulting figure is 2.325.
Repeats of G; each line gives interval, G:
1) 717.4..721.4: 2.270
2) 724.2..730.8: 2.357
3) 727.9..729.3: 2.355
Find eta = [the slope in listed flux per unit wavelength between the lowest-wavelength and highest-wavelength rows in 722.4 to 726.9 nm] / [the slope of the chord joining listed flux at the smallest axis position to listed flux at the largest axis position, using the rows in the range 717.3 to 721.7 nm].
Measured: 0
